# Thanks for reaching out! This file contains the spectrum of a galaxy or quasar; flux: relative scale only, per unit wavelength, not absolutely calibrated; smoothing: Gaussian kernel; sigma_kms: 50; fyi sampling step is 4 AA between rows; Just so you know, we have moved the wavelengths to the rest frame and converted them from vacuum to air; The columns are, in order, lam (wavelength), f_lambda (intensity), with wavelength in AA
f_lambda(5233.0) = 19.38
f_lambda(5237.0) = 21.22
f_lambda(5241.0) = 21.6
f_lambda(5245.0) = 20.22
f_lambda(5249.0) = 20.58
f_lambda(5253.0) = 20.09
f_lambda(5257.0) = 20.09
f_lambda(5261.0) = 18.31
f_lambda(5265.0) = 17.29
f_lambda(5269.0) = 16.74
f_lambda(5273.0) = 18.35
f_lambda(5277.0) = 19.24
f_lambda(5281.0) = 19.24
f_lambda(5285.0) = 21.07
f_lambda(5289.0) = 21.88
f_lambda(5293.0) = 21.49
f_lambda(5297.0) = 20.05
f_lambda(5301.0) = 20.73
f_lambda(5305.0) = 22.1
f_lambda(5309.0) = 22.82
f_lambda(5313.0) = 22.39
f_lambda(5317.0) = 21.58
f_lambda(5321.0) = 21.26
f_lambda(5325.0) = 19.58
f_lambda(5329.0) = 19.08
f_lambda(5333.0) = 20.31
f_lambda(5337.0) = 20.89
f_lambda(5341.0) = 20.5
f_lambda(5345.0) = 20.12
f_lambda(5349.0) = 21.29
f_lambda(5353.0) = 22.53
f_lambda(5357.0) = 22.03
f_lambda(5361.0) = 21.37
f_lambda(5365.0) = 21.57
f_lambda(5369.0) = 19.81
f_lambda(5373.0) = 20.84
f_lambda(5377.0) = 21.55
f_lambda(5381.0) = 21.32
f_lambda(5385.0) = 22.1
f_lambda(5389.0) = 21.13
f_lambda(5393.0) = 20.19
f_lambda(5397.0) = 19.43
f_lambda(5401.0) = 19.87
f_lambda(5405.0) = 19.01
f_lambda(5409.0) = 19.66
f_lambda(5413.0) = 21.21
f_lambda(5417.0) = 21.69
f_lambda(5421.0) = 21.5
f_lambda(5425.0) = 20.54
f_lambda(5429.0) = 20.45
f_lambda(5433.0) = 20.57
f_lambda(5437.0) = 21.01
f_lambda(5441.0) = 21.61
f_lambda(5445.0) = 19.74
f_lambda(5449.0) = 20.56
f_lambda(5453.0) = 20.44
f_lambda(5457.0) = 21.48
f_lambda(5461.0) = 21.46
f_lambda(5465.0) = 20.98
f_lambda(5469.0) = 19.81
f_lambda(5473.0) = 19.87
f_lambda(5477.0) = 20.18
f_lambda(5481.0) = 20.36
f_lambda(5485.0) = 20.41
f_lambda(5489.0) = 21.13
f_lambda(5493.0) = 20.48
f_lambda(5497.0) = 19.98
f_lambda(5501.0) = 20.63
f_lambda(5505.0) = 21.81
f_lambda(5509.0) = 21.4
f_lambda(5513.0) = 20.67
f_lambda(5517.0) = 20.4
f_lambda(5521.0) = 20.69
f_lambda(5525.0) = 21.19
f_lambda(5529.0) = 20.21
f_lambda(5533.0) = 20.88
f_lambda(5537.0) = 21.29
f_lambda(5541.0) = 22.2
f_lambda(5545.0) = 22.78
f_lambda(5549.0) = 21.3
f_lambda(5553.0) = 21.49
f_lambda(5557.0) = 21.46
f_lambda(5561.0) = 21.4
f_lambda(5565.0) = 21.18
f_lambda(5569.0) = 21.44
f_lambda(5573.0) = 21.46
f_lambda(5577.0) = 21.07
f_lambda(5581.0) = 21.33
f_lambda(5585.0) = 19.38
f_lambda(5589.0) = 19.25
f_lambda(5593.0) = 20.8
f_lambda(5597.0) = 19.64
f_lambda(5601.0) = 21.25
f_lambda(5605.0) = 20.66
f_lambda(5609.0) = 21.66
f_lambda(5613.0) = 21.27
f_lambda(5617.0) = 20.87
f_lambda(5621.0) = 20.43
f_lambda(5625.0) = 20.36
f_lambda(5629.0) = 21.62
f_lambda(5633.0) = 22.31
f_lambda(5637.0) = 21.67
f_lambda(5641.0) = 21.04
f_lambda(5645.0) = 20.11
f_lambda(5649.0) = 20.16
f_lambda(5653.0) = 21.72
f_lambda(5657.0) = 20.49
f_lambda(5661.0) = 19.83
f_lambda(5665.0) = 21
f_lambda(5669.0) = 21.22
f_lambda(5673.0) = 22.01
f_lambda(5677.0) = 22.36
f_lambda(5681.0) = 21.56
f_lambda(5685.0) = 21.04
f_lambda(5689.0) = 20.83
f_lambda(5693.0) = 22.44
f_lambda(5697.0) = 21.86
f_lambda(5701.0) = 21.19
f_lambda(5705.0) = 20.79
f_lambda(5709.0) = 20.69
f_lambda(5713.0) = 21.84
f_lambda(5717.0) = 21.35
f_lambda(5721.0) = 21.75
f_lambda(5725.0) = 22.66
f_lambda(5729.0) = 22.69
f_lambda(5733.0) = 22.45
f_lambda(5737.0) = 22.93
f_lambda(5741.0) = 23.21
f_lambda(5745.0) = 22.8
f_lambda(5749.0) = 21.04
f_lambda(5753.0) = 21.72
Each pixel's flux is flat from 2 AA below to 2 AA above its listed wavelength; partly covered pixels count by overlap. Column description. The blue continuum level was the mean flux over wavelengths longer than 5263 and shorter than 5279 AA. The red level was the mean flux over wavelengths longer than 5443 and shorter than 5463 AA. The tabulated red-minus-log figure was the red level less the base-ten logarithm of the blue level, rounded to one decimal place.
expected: 19.5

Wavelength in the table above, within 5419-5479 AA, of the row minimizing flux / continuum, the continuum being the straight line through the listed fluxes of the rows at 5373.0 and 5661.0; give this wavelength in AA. 5445.0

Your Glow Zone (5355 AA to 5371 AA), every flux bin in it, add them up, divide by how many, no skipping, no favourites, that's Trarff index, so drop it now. 21.2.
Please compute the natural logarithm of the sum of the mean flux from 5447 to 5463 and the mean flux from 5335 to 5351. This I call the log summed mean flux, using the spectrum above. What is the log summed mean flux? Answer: 3.73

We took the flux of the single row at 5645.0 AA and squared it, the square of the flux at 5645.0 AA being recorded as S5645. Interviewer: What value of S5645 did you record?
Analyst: 404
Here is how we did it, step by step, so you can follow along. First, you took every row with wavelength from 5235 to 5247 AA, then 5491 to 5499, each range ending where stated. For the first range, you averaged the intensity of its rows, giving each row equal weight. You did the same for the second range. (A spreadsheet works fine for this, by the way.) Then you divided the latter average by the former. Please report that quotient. 0.96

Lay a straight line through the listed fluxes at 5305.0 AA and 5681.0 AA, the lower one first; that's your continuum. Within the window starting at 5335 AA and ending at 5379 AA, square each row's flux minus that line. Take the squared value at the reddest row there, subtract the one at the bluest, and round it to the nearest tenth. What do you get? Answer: -1.2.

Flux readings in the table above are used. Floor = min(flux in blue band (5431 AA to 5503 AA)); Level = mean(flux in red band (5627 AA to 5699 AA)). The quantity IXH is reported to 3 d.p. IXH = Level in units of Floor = 1.079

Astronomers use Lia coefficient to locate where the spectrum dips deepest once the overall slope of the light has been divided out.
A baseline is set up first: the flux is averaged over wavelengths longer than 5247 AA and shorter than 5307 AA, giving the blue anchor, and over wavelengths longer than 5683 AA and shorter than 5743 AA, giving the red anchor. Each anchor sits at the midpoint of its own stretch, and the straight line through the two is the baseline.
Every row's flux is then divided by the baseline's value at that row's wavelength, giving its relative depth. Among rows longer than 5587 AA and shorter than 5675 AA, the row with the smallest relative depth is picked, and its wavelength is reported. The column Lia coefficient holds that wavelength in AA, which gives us 5589.0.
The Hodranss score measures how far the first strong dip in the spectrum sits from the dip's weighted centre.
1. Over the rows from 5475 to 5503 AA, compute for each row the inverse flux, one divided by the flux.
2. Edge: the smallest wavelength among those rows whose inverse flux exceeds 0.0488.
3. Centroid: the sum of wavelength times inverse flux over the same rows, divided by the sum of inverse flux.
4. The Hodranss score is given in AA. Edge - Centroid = -12.0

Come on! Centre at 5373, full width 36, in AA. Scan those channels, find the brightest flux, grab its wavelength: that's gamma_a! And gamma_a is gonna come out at 5385.0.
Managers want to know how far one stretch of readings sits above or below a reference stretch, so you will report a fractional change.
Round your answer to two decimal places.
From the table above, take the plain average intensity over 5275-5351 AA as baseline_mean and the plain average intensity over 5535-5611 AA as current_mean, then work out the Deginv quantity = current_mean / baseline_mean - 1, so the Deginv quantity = 0.01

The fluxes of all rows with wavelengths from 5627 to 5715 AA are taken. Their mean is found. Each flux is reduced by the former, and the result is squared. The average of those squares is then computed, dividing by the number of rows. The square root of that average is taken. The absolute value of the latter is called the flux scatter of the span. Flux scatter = 0.73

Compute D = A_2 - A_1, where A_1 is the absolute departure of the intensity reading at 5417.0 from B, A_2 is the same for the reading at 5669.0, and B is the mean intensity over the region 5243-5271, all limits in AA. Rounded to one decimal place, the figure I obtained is -0.5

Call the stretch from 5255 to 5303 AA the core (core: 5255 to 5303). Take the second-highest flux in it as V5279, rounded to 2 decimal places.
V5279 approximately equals 21.49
